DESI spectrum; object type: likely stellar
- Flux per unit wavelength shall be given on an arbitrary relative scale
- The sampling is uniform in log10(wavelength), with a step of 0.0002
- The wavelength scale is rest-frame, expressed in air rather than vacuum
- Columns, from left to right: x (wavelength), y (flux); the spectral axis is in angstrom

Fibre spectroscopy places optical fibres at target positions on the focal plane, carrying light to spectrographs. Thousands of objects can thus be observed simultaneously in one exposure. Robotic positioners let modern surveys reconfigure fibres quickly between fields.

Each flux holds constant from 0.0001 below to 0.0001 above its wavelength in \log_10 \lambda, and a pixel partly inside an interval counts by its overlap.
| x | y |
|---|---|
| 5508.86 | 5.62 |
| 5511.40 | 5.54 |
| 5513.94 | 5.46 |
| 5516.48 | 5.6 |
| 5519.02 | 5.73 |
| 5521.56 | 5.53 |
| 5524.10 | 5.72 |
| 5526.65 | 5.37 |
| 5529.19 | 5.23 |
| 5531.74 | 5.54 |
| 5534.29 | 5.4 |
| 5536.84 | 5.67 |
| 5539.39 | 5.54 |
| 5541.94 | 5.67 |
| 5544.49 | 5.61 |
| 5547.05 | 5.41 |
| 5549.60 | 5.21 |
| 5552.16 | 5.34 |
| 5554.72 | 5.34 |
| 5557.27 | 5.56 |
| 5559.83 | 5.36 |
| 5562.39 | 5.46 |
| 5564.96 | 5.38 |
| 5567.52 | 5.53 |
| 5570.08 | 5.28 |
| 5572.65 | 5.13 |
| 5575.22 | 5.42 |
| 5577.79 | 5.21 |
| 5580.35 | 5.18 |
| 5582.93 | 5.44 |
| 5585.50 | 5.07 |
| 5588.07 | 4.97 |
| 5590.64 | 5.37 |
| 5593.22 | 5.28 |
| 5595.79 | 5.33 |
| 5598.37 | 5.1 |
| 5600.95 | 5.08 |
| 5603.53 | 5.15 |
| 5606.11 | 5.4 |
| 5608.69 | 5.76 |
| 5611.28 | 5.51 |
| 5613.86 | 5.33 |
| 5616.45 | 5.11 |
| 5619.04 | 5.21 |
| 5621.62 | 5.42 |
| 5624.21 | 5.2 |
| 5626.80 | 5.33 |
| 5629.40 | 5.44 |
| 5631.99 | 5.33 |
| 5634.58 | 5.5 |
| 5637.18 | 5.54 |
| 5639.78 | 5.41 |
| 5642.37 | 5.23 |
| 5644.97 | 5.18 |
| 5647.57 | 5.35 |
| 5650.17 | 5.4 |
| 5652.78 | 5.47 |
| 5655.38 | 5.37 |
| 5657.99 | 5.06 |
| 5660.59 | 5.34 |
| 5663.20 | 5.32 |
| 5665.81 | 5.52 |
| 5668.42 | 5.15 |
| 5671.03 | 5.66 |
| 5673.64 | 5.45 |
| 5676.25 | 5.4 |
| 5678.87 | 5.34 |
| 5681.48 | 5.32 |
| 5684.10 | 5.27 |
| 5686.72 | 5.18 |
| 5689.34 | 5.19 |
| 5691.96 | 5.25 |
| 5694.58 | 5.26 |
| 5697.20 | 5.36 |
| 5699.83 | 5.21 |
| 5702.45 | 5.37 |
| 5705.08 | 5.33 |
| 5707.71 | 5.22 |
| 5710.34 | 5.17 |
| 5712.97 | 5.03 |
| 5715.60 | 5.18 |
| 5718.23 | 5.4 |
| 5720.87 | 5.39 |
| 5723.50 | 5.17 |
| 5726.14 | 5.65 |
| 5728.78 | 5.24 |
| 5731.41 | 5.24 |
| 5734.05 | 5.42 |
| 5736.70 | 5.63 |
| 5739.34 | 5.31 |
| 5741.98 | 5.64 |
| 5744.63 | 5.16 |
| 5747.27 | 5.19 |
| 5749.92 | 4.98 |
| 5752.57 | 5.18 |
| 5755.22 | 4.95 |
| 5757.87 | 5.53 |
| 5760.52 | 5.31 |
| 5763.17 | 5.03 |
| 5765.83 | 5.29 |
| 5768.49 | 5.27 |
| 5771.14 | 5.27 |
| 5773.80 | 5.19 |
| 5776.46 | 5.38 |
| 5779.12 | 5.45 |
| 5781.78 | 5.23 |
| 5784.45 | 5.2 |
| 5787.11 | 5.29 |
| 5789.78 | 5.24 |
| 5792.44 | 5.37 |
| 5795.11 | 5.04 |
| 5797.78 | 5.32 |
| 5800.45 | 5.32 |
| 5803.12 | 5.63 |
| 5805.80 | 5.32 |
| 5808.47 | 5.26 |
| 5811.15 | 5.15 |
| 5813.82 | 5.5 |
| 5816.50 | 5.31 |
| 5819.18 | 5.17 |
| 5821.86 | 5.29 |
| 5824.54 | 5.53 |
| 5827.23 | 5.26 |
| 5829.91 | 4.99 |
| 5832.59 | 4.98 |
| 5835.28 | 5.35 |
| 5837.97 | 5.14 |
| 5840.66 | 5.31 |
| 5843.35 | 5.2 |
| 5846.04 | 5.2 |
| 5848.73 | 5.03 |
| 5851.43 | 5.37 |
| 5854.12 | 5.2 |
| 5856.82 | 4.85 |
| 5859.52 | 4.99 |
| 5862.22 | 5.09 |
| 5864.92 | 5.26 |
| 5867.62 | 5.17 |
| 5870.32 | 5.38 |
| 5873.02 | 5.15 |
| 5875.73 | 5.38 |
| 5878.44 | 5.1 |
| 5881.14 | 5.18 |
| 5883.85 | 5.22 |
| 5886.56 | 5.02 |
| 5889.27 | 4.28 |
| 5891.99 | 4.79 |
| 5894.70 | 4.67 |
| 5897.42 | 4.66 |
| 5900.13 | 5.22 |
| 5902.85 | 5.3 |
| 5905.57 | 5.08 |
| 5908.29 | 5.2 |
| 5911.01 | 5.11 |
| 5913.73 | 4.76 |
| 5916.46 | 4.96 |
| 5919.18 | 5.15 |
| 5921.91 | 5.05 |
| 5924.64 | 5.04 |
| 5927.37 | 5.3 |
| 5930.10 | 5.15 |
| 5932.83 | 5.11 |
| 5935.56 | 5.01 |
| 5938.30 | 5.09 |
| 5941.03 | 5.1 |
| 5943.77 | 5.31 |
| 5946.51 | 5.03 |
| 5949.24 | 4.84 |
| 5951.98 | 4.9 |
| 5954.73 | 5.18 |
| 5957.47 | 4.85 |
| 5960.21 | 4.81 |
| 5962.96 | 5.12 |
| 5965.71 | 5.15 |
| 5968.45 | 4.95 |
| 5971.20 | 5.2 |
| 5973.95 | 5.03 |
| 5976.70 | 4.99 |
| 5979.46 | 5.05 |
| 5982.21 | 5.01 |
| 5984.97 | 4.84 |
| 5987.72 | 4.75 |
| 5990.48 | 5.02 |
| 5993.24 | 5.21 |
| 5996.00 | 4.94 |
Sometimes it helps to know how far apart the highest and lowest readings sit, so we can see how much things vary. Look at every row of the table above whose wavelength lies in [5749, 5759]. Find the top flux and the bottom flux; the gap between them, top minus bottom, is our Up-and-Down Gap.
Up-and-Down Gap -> 0.58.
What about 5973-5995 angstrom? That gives 0.46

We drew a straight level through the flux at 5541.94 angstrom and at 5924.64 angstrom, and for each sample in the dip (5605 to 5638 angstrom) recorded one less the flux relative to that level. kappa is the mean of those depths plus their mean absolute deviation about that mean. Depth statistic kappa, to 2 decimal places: 0.05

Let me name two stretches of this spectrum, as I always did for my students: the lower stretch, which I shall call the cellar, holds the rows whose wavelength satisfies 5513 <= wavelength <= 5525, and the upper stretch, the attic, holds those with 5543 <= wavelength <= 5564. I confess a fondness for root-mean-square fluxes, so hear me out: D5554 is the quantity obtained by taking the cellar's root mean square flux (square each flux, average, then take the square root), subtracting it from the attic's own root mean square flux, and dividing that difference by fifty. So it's -0.0039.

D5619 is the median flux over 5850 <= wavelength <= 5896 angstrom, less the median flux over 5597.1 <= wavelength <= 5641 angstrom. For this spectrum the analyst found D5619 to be -0.18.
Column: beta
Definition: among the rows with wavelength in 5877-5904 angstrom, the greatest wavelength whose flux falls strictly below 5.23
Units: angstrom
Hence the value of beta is 5900.13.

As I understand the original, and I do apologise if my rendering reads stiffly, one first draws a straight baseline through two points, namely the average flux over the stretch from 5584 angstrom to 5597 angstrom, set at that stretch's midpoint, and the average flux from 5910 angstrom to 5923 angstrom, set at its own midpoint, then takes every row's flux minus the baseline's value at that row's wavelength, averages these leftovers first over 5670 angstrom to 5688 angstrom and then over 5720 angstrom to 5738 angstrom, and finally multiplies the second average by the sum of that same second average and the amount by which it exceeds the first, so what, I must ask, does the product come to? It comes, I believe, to 0.087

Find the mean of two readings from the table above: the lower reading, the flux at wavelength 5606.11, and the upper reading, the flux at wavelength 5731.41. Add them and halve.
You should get 5.32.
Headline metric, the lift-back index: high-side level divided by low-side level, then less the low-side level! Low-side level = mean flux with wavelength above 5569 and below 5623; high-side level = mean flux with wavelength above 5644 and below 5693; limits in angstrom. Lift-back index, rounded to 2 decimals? -4.26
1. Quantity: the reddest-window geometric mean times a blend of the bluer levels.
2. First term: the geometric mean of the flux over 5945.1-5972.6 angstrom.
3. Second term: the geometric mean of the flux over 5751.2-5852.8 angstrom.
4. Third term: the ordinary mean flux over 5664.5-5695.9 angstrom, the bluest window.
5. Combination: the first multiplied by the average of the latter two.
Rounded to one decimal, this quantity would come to 26.5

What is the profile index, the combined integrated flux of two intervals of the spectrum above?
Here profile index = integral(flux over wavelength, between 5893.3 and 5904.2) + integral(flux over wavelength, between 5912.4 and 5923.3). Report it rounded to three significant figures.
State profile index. 108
